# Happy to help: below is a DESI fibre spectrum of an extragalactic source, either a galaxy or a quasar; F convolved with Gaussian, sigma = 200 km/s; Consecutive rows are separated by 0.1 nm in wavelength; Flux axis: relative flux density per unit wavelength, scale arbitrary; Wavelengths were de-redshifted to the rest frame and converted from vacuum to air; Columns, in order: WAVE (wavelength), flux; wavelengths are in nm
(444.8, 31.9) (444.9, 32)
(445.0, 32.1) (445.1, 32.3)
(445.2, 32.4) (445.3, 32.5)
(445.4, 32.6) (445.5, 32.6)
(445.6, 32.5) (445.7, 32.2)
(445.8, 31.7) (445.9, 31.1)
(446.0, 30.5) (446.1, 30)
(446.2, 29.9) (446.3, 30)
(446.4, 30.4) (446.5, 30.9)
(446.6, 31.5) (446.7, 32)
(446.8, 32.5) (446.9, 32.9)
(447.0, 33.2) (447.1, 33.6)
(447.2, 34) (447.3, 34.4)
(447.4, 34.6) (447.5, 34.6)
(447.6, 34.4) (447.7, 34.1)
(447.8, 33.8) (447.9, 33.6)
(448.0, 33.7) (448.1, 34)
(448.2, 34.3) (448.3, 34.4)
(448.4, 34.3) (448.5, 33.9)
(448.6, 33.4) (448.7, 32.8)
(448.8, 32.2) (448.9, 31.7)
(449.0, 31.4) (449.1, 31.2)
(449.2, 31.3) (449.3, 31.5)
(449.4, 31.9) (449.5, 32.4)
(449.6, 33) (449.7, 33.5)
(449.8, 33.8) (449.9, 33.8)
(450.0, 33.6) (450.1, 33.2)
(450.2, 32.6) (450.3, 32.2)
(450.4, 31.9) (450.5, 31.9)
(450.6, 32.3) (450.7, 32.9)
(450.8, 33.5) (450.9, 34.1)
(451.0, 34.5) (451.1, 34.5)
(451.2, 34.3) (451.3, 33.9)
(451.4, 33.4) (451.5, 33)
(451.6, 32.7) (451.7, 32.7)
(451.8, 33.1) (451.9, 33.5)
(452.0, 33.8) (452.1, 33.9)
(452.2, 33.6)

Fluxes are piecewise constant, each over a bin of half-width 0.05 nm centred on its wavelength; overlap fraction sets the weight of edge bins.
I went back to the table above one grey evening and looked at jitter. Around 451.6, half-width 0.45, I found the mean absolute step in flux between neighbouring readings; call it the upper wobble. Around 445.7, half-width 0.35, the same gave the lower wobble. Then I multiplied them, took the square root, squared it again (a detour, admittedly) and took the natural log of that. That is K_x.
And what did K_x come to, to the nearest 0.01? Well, -2.14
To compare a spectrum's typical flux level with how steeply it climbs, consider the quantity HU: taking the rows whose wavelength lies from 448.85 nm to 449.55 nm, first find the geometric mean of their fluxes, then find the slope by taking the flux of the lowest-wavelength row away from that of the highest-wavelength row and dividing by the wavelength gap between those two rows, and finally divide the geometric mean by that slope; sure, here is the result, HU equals 27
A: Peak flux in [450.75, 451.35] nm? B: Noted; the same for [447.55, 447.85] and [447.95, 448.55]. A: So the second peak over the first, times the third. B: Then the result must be 34.3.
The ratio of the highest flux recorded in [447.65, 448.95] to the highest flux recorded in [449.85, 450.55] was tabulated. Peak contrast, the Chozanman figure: 1.02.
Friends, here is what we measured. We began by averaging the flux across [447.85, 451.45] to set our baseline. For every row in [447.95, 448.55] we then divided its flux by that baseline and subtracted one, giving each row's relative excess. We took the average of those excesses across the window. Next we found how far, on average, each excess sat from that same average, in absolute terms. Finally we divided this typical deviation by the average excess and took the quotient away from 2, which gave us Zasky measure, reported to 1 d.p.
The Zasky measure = 1.8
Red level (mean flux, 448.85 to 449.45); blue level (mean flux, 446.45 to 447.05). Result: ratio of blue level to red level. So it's 1.02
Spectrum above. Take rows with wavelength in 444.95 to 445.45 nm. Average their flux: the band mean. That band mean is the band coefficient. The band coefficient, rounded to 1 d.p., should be 32.4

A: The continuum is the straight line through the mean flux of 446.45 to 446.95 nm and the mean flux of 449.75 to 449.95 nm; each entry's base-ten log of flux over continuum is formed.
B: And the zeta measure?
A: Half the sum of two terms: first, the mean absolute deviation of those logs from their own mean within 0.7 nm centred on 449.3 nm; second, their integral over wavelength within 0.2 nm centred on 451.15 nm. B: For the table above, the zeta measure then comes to 0.003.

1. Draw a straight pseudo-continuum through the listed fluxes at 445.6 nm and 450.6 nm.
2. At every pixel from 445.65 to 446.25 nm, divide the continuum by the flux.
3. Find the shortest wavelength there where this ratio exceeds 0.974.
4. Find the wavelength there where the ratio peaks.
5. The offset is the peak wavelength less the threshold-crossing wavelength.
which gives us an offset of 0.50 nm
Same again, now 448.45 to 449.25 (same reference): 0.40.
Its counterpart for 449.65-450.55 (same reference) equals 0.20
